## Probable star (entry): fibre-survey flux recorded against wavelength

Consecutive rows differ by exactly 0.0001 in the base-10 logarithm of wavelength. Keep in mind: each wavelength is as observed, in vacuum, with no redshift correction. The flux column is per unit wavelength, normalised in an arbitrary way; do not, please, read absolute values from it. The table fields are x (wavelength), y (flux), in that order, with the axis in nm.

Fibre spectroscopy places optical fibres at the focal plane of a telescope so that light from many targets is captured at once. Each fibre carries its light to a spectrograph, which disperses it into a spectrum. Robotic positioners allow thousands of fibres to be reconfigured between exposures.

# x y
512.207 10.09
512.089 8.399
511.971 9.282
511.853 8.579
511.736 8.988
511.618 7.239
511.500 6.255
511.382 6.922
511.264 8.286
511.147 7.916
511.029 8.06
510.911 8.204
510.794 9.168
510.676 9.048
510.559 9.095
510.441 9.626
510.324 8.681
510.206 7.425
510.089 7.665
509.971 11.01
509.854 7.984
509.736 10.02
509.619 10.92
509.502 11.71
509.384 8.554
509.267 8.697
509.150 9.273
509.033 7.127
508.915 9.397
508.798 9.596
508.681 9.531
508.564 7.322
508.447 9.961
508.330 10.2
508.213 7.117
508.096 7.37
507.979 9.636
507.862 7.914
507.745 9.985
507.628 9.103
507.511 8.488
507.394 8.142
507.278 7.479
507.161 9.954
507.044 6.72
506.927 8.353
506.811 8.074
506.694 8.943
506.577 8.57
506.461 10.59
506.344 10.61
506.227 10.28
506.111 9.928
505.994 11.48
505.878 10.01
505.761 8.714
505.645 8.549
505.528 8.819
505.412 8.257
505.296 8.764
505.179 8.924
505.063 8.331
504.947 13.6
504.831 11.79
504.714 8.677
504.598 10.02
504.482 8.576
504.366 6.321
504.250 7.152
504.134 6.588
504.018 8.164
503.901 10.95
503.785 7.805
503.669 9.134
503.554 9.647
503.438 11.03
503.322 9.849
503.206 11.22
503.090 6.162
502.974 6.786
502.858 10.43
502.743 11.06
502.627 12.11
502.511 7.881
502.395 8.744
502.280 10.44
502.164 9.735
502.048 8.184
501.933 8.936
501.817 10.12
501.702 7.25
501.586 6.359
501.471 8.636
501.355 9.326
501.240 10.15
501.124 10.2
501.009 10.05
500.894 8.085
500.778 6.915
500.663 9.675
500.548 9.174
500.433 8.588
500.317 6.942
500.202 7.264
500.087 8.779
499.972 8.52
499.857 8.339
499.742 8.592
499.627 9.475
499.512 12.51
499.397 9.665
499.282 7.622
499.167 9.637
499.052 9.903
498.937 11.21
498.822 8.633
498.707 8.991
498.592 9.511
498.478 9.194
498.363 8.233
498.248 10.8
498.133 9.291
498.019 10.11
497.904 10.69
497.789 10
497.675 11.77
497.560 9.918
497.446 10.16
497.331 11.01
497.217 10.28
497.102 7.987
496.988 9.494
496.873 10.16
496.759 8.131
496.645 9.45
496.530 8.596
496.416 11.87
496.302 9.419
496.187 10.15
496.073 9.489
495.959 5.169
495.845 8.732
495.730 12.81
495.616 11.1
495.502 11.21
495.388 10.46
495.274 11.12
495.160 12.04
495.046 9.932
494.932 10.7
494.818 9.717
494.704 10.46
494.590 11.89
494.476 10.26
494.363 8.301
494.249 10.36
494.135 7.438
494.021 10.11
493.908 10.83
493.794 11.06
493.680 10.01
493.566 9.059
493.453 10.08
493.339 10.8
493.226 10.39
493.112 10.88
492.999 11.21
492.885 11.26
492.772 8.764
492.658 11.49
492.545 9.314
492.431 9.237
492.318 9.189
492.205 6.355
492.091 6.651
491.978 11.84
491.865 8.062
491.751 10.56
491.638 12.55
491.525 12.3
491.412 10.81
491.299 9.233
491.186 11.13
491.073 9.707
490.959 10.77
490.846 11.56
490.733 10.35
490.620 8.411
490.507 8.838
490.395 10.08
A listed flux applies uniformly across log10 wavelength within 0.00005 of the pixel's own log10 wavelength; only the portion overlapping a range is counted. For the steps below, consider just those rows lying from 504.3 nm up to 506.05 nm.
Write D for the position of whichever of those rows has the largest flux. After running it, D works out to 504.947 nm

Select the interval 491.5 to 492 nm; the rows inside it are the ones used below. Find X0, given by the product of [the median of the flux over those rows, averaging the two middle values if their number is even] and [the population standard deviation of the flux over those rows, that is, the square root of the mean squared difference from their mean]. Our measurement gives 19.5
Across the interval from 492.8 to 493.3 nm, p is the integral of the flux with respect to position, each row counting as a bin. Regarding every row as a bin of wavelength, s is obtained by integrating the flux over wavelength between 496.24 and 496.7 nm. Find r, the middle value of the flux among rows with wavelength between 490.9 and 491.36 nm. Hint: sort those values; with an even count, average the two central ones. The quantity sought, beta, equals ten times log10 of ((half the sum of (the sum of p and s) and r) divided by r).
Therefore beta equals -0.07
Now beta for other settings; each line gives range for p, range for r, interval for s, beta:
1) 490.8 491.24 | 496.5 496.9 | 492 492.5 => -0.05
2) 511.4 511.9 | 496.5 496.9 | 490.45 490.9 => -0.19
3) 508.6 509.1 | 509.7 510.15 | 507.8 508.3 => -0.12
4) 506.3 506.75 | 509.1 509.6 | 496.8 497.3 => 0.03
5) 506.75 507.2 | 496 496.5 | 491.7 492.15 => -0.46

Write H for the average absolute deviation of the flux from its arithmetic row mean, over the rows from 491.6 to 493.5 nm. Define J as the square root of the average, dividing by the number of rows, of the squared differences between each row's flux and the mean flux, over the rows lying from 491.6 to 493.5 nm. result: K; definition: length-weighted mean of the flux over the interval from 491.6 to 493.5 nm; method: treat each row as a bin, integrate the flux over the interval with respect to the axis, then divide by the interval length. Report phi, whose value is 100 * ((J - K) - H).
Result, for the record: -960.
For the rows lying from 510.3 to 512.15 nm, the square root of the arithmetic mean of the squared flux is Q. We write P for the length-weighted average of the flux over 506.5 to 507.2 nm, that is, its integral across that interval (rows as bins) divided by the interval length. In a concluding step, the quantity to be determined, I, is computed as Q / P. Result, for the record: 0.99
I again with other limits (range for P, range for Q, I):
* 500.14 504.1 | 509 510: 1.06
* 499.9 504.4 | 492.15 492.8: 1.04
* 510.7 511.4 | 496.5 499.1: 1.19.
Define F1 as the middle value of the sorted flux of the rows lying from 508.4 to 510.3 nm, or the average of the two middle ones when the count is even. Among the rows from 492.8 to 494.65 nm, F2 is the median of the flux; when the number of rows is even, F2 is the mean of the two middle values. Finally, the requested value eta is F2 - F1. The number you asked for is 1.0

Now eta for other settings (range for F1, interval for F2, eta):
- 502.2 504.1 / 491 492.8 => -0.2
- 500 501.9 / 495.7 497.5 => 0.8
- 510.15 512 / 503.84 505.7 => 0.2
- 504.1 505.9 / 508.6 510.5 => 0.6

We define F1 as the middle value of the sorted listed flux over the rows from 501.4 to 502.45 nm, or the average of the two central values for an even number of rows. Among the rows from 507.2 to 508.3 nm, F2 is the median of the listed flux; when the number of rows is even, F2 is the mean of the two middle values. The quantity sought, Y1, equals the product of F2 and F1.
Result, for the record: 71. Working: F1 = 8.7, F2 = 8.1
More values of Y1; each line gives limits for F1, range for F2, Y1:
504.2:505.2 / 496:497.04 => 82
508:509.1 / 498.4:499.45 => 89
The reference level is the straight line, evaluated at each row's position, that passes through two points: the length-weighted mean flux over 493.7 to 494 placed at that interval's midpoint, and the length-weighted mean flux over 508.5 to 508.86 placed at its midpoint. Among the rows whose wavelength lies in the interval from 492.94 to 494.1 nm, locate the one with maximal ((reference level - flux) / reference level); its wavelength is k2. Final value 493.566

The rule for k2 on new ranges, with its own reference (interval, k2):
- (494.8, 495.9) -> 495.845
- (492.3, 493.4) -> 492.772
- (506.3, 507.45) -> 507.044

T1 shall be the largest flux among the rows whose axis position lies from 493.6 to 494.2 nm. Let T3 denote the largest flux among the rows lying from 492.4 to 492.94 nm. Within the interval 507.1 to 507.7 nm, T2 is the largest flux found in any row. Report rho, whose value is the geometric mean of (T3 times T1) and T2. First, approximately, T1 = 11.06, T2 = 9.954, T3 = 11.49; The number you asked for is 36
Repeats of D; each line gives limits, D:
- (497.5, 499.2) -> 497.675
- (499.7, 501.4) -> 501.124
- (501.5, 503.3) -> 502.627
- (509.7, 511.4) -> 509.971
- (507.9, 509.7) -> 509.502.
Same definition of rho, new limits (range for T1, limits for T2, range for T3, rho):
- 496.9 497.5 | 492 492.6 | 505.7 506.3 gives 34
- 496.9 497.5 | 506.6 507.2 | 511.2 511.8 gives 31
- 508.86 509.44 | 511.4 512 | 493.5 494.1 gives 31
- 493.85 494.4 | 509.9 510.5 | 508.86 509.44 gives 33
